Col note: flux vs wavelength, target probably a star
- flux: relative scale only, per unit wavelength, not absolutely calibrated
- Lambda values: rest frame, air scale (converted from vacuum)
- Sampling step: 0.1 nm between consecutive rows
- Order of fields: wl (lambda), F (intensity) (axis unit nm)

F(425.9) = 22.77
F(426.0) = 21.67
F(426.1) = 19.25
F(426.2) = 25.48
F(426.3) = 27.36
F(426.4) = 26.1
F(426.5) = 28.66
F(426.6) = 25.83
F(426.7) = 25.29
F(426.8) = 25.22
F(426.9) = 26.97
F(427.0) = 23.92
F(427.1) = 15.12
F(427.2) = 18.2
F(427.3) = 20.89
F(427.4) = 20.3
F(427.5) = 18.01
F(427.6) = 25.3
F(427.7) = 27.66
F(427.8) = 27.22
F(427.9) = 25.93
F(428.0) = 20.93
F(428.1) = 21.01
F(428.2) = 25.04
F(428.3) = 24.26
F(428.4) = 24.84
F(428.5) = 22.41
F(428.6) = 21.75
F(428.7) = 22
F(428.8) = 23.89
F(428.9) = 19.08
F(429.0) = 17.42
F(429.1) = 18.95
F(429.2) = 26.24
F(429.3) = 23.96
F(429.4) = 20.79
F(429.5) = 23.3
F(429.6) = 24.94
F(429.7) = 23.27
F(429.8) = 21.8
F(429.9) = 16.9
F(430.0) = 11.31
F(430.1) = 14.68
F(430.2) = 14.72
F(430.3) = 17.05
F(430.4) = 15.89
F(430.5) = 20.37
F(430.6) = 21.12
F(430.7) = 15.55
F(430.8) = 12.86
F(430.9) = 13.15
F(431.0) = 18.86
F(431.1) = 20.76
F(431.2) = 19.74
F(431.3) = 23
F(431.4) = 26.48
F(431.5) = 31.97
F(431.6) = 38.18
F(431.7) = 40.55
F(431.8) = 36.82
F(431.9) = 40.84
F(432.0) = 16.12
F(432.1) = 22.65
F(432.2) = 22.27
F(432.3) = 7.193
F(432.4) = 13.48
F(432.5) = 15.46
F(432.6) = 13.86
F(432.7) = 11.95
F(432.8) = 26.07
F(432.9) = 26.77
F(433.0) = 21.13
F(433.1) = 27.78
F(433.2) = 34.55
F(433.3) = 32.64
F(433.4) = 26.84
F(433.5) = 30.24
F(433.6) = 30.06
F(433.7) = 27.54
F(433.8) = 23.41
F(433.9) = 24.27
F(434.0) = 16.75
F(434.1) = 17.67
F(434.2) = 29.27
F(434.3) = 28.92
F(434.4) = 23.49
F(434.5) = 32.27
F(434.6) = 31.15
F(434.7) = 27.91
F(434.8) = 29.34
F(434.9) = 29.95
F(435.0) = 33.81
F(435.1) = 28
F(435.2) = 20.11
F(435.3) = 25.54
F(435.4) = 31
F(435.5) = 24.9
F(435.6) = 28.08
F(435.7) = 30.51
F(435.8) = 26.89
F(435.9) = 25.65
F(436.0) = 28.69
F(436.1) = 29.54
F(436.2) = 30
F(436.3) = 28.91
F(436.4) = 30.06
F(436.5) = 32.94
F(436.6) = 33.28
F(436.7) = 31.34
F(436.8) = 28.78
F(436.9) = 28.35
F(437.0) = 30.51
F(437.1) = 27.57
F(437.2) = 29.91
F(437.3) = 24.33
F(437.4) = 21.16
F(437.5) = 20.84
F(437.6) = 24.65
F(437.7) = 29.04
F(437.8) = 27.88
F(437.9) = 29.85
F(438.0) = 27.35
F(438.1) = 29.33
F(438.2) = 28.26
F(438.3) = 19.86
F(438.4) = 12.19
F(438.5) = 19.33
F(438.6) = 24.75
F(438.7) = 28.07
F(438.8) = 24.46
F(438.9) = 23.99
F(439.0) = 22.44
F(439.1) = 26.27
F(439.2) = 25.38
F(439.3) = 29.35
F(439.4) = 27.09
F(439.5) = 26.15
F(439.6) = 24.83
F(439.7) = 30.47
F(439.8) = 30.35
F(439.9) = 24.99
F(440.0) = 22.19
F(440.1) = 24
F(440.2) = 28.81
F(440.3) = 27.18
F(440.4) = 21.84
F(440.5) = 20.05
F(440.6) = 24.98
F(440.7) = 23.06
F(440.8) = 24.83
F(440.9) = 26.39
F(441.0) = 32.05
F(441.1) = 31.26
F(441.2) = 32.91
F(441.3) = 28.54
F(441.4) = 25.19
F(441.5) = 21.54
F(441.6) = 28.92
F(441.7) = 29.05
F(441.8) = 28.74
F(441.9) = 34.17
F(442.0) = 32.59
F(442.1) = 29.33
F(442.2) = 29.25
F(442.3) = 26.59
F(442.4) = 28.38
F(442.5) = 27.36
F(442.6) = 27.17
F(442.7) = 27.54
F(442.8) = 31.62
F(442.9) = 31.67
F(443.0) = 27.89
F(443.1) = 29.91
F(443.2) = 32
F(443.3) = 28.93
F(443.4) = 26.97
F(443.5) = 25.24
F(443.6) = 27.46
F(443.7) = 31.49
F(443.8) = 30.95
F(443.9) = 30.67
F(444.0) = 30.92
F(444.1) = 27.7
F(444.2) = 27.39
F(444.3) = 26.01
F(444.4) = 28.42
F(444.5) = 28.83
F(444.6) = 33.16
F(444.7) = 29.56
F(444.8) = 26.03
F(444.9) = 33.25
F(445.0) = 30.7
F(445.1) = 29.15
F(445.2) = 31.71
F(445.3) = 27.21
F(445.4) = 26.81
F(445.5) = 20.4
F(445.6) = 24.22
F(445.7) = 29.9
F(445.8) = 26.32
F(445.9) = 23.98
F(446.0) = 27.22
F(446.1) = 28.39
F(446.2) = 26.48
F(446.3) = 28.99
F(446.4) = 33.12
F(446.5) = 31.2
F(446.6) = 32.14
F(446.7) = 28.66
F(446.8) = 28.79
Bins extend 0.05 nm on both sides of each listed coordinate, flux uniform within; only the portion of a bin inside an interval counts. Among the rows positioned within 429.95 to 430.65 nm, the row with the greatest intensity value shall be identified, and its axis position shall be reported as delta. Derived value 430.6 nm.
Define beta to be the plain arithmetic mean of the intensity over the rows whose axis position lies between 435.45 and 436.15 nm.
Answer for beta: 27.8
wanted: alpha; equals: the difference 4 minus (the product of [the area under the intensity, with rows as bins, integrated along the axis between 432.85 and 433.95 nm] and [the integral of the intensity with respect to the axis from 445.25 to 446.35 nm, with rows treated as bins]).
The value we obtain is -881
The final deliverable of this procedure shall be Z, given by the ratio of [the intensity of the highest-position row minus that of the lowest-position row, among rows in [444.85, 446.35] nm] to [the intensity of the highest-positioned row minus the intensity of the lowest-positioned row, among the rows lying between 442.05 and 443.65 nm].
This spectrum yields 2.3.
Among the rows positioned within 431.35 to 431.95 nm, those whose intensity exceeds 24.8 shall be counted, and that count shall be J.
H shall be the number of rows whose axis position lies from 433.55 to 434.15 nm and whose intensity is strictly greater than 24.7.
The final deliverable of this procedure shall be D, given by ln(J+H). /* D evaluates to 2.1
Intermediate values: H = 2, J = 6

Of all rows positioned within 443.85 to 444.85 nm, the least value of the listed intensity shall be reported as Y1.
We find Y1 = 26.01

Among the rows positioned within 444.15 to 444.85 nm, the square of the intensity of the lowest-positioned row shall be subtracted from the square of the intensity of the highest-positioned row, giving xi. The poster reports -73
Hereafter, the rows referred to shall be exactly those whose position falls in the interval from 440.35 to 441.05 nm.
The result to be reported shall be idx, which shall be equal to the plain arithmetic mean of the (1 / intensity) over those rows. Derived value 0.041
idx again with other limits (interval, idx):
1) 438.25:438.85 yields 0.050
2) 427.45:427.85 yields 0.042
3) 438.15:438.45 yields 0.056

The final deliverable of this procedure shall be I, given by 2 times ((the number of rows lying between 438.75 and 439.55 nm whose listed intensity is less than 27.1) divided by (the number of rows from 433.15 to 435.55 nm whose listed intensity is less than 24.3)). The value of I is 2.3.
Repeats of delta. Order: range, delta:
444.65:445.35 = 444.9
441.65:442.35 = 441.9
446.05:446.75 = 446.4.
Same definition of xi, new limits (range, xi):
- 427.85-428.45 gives -55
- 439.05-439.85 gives 231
